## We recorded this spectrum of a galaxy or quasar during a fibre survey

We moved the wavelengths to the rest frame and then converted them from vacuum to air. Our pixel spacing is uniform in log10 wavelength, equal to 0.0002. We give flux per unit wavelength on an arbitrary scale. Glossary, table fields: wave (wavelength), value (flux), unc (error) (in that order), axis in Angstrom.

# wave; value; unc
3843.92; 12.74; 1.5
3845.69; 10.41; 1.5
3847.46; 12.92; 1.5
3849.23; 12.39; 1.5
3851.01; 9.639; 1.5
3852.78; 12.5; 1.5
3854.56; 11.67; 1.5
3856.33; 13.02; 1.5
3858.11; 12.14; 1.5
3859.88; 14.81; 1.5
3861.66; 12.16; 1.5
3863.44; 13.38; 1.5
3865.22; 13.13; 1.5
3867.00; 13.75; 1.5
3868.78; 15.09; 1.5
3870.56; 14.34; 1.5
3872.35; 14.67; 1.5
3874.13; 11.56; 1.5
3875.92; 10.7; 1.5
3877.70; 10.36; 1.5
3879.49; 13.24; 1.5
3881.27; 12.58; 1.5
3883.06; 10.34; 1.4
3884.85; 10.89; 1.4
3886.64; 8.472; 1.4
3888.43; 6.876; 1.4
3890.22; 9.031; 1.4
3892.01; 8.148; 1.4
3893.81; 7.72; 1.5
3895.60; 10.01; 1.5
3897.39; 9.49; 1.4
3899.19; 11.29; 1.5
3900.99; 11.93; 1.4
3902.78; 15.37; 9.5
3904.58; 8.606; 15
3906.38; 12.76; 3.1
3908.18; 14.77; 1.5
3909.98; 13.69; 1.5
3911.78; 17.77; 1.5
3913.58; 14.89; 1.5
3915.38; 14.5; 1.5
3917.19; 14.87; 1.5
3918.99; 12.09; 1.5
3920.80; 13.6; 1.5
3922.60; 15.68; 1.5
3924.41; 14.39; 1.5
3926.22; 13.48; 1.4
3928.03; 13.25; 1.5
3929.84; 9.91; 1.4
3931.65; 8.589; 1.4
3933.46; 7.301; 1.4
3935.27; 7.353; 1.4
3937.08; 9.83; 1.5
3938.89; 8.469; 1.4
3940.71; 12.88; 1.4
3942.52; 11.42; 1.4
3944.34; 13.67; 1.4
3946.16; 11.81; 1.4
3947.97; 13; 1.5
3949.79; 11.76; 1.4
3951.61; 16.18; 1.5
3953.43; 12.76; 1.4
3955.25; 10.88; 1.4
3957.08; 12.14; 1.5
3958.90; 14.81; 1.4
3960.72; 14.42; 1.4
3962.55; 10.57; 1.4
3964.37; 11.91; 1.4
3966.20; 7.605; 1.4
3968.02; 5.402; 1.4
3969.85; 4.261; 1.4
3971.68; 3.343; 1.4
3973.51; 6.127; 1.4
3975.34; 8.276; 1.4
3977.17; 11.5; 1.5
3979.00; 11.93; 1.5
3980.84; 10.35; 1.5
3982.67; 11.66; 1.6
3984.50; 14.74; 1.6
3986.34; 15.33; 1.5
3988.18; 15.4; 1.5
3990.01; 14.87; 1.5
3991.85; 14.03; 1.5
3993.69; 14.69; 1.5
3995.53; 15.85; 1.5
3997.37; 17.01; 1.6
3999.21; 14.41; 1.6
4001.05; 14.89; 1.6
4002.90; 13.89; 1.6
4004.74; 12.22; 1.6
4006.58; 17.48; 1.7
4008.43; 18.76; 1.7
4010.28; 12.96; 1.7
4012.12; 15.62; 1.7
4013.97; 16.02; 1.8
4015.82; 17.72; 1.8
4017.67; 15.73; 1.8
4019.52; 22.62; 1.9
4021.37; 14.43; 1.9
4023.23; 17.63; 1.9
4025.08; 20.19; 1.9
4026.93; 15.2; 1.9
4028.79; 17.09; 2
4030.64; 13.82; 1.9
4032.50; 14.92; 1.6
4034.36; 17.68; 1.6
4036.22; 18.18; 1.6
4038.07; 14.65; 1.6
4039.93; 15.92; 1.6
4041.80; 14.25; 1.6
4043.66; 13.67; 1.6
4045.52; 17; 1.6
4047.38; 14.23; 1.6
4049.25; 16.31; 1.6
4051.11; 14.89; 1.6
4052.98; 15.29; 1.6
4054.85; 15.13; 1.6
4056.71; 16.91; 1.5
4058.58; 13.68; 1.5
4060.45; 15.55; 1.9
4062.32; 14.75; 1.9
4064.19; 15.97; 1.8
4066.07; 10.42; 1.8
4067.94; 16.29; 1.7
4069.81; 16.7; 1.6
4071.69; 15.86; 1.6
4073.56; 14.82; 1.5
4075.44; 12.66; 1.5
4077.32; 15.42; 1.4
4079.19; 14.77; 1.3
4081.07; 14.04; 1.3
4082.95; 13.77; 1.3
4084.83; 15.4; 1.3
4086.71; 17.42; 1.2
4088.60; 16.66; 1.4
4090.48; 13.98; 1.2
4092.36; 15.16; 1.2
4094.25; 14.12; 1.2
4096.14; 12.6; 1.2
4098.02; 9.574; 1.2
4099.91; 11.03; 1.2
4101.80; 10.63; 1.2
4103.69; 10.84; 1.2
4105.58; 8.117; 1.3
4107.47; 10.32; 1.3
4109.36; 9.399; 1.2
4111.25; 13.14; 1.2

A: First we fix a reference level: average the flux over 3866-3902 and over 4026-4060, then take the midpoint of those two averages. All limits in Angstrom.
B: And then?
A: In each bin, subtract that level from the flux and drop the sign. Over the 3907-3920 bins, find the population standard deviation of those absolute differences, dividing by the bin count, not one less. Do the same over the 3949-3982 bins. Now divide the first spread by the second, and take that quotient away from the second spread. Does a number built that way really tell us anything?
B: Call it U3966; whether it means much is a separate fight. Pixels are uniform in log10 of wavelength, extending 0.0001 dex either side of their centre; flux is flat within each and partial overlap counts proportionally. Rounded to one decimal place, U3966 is 2.5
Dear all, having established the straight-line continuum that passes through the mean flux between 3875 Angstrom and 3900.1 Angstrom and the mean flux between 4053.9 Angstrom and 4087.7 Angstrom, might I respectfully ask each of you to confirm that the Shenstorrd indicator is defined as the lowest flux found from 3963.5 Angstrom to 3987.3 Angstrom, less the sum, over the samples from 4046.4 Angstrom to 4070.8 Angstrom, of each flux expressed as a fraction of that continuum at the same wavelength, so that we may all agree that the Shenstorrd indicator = -10.1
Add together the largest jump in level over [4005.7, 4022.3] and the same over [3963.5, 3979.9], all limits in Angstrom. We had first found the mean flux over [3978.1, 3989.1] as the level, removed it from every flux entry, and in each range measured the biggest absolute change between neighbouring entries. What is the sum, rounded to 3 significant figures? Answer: 12.5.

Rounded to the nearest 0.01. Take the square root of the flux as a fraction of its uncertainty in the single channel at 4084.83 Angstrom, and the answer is 3.44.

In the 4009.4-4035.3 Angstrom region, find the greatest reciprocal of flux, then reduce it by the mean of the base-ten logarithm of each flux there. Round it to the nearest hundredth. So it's -1.14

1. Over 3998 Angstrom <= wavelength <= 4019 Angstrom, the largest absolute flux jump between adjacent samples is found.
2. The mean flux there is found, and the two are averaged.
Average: 11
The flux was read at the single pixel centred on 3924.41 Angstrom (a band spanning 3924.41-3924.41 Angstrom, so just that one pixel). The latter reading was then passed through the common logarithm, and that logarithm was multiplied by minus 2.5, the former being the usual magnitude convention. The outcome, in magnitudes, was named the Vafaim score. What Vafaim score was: -2.90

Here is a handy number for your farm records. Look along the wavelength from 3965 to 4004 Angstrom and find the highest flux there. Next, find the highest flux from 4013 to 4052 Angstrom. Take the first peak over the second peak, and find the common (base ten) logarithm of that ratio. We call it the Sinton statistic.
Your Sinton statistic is -0.12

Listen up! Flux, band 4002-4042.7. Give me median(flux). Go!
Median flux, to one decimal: 15.8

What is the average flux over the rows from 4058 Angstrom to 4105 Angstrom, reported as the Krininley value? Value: 14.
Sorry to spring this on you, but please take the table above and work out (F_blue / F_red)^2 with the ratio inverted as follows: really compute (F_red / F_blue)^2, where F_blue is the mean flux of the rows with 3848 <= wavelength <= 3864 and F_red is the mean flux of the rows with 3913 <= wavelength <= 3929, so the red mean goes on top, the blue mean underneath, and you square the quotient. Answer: 1.3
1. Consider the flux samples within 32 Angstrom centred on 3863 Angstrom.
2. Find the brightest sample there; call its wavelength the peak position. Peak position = 3868.78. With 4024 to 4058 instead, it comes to 4025.08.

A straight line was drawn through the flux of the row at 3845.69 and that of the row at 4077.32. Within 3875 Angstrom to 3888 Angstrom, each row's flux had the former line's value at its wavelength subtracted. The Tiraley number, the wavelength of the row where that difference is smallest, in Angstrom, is 3886.64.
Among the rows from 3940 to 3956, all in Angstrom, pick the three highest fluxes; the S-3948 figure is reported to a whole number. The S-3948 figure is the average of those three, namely 14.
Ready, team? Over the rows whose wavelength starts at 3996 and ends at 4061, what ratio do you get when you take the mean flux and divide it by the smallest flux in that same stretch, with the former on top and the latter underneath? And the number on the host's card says 1.30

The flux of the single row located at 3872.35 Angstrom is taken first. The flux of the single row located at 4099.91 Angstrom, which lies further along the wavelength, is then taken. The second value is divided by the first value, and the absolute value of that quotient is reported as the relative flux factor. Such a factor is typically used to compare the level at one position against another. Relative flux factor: 0.75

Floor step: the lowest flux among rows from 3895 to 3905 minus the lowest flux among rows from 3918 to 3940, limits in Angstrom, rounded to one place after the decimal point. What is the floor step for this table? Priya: 1.3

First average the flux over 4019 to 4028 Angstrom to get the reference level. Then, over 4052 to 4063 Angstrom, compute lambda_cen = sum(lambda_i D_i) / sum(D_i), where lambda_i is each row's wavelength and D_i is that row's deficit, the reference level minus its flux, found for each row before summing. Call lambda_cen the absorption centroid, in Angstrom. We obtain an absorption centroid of 4057.9 Angstrom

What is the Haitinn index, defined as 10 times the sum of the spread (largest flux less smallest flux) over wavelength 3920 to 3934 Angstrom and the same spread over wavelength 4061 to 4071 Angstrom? 147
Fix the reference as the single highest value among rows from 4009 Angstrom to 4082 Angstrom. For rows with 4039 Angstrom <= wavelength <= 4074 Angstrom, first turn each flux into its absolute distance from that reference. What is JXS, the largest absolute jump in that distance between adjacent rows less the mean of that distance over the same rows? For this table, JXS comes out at -2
